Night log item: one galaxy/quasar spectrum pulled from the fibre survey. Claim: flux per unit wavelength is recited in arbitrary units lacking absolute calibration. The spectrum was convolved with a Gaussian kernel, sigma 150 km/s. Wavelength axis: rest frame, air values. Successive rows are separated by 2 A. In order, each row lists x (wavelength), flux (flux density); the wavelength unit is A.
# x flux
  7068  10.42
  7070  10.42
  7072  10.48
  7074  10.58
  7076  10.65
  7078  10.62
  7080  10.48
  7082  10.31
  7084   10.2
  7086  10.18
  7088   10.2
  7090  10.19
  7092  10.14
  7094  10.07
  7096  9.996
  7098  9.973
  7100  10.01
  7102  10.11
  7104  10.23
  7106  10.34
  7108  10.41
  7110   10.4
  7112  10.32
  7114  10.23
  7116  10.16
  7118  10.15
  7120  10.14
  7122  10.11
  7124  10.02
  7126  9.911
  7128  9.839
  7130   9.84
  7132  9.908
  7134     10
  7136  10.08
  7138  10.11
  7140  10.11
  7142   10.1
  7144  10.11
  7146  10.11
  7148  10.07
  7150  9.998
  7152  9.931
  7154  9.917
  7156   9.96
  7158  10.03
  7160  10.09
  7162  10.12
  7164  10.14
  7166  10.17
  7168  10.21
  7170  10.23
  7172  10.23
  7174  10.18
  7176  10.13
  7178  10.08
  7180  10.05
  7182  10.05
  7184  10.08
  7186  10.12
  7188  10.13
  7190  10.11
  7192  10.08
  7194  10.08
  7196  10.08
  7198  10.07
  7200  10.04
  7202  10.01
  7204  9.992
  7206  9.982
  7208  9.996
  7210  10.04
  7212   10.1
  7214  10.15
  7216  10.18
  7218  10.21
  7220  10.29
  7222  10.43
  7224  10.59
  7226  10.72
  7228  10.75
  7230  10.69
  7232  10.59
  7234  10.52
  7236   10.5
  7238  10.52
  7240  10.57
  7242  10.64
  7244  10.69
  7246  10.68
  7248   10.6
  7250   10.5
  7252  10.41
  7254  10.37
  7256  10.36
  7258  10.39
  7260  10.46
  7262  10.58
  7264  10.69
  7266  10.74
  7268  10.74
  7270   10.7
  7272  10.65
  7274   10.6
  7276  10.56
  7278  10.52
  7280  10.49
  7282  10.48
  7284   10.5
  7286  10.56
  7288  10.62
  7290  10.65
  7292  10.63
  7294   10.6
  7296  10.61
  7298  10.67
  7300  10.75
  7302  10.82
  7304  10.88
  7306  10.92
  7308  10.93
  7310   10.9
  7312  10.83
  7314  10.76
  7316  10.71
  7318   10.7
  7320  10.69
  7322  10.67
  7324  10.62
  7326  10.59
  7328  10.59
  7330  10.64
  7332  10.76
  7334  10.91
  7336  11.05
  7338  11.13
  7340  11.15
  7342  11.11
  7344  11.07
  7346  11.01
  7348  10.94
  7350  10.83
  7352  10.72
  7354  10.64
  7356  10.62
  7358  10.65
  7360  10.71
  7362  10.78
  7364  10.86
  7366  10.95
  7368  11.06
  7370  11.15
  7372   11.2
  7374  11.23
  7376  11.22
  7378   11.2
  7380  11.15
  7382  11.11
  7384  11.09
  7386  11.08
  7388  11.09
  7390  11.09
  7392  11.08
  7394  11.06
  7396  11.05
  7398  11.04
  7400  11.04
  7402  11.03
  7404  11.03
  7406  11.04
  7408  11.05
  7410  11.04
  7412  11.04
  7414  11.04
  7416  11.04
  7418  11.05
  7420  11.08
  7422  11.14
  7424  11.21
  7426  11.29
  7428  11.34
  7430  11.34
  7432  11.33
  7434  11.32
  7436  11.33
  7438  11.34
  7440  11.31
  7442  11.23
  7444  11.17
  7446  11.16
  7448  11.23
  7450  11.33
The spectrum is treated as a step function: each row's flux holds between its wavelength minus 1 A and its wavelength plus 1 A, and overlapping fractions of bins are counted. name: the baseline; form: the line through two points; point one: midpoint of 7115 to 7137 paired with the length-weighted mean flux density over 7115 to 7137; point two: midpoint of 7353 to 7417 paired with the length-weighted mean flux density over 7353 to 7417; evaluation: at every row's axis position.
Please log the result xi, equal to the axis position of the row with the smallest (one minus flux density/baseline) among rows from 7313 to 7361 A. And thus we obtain 7340 A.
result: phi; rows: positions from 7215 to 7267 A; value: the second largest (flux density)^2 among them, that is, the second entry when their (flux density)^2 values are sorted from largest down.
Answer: 115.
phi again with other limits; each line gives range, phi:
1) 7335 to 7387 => 126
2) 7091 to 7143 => 108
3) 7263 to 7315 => 119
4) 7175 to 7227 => 112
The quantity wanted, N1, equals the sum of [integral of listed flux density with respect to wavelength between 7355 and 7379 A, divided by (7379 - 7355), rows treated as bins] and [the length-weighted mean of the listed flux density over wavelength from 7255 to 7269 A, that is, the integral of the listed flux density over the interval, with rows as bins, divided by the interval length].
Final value 21.5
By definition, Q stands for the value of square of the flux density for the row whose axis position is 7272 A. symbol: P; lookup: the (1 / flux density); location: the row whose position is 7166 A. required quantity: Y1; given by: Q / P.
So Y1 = 1154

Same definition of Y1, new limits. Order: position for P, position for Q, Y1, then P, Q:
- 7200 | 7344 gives 1230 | 0.100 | 123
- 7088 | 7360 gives 1170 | 0.098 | 115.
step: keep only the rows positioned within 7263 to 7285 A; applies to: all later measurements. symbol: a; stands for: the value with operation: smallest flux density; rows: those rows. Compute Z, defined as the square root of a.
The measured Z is 3.24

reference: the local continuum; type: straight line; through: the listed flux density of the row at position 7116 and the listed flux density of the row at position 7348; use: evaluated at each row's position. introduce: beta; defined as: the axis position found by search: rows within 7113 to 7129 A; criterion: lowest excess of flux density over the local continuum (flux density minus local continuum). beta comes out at 7128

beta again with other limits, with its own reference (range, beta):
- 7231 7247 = 7236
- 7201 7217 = 7206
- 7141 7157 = 7154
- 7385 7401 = 7400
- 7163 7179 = 7178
